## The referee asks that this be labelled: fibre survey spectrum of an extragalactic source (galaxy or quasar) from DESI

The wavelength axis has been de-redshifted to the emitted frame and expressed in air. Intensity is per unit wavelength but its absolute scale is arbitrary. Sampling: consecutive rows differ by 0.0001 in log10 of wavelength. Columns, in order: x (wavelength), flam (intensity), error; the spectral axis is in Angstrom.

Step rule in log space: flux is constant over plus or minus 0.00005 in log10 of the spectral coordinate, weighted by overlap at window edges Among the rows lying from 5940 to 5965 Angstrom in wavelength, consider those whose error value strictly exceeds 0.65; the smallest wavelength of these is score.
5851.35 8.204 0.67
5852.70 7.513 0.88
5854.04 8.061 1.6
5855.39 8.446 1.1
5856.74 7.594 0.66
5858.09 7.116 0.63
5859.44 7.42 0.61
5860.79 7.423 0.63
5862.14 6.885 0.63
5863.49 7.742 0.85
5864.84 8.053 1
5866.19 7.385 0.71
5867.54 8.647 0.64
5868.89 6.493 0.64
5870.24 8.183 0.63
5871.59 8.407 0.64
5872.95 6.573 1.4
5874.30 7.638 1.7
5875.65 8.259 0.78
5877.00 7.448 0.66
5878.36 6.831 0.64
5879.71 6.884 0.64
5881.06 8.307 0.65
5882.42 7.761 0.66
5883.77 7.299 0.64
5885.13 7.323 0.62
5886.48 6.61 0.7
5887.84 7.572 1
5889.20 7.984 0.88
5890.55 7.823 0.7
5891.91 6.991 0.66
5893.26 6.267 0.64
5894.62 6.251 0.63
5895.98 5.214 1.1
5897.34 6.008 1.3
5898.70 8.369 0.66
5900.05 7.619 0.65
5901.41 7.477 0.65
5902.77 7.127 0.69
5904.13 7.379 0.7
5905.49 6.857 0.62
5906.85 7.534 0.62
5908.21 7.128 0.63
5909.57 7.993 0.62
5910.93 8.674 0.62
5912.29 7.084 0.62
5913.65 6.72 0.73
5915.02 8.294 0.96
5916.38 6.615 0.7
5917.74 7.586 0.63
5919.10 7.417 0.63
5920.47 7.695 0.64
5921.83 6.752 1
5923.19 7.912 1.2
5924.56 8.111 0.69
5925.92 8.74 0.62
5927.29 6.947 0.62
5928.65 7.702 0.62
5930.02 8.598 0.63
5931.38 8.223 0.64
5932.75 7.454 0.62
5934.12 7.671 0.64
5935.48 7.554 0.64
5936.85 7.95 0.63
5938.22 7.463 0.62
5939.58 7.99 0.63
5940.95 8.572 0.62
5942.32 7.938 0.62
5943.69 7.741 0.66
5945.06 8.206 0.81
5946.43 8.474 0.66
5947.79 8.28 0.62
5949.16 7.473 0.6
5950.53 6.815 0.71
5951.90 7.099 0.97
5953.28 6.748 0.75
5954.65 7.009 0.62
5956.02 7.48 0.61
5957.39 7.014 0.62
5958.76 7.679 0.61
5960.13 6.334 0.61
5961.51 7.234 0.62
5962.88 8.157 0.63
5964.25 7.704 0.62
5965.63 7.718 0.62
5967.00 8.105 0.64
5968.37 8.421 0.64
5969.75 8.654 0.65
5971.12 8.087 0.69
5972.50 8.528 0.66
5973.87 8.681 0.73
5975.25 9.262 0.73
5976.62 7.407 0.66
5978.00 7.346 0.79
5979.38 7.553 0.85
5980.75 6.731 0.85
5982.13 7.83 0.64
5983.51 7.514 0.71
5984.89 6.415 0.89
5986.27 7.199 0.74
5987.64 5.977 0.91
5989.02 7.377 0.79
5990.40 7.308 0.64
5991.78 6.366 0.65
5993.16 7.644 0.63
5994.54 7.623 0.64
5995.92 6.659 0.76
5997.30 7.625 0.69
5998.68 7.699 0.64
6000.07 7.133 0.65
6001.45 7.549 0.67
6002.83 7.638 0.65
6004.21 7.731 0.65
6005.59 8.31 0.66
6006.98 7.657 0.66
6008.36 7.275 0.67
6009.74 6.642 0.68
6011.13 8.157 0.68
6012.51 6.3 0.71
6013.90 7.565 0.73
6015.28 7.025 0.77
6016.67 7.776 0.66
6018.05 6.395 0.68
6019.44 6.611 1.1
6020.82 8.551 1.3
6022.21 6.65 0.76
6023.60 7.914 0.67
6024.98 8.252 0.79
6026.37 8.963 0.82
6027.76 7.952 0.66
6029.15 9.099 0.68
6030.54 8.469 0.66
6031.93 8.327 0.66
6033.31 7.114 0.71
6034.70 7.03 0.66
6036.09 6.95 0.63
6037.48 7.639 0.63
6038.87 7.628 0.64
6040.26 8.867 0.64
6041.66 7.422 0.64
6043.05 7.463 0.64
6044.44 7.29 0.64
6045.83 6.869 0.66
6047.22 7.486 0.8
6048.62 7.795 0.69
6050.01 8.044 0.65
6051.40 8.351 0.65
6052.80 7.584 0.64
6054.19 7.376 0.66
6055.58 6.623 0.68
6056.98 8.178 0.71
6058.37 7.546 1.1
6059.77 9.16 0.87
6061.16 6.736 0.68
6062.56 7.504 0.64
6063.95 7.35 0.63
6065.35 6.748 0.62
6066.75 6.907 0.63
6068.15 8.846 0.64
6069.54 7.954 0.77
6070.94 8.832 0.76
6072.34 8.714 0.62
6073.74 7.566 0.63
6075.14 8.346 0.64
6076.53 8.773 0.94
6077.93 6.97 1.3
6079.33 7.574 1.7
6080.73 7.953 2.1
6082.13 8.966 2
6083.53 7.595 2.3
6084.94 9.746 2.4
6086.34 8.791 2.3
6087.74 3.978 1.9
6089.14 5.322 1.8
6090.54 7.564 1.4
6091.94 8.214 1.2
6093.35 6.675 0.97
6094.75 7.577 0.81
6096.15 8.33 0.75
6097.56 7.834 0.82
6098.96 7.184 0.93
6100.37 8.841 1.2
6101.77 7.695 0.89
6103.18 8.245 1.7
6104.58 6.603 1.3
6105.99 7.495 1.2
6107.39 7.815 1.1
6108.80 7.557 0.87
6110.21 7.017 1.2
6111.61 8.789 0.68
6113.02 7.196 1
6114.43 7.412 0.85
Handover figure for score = 5943.69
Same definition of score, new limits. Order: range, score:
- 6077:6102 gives 6077.93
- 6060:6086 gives 6061.16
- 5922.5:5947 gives 5923.19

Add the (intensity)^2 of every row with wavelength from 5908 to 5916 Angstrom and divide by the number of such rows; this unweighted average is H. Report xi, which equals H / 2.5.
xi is 23.6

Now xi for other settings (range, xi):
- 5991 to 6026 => 22.0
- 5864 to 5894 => 22.6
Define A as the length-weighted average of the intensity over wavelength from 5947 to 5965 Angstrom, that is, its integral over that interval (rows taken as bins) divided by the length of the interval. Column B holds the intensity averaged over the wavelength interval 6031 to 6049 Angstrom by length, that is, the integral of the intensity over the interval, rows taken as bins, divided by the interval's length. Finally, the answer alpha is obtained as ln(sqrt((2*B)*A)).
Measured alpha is 2.35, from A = 7.32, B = 7.54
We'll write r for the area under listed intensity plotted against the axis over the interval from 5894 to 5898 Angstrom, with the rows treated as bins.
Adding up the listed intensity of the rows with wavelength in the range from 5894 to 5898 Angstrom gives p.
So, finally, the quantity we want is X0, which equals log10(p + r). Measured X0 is 1.61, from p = 17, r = 23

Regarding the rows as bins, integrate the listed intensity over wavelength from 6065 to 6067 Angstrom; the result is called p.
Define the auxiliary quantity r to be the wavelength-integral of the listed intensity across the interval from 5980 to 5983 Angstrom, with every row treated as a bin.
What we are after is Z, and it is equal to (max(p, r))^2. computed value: 480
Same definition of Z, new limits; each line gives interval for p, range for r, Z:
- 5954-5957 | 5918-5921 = 512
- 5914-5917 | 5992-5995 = 498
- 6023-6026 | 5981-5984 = 605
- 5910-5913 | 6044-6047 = 560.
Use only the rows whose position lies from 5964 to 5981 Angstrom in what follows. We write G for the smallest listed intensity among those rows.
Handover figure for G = 6.731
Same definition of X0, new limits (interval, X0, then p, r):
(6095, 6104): 2.08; 48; 72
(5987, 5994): 1.92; 35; 49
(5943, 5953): 2.12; 54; 77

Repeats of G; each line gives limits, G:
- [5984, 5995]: 5.977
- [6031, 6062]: 6.623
